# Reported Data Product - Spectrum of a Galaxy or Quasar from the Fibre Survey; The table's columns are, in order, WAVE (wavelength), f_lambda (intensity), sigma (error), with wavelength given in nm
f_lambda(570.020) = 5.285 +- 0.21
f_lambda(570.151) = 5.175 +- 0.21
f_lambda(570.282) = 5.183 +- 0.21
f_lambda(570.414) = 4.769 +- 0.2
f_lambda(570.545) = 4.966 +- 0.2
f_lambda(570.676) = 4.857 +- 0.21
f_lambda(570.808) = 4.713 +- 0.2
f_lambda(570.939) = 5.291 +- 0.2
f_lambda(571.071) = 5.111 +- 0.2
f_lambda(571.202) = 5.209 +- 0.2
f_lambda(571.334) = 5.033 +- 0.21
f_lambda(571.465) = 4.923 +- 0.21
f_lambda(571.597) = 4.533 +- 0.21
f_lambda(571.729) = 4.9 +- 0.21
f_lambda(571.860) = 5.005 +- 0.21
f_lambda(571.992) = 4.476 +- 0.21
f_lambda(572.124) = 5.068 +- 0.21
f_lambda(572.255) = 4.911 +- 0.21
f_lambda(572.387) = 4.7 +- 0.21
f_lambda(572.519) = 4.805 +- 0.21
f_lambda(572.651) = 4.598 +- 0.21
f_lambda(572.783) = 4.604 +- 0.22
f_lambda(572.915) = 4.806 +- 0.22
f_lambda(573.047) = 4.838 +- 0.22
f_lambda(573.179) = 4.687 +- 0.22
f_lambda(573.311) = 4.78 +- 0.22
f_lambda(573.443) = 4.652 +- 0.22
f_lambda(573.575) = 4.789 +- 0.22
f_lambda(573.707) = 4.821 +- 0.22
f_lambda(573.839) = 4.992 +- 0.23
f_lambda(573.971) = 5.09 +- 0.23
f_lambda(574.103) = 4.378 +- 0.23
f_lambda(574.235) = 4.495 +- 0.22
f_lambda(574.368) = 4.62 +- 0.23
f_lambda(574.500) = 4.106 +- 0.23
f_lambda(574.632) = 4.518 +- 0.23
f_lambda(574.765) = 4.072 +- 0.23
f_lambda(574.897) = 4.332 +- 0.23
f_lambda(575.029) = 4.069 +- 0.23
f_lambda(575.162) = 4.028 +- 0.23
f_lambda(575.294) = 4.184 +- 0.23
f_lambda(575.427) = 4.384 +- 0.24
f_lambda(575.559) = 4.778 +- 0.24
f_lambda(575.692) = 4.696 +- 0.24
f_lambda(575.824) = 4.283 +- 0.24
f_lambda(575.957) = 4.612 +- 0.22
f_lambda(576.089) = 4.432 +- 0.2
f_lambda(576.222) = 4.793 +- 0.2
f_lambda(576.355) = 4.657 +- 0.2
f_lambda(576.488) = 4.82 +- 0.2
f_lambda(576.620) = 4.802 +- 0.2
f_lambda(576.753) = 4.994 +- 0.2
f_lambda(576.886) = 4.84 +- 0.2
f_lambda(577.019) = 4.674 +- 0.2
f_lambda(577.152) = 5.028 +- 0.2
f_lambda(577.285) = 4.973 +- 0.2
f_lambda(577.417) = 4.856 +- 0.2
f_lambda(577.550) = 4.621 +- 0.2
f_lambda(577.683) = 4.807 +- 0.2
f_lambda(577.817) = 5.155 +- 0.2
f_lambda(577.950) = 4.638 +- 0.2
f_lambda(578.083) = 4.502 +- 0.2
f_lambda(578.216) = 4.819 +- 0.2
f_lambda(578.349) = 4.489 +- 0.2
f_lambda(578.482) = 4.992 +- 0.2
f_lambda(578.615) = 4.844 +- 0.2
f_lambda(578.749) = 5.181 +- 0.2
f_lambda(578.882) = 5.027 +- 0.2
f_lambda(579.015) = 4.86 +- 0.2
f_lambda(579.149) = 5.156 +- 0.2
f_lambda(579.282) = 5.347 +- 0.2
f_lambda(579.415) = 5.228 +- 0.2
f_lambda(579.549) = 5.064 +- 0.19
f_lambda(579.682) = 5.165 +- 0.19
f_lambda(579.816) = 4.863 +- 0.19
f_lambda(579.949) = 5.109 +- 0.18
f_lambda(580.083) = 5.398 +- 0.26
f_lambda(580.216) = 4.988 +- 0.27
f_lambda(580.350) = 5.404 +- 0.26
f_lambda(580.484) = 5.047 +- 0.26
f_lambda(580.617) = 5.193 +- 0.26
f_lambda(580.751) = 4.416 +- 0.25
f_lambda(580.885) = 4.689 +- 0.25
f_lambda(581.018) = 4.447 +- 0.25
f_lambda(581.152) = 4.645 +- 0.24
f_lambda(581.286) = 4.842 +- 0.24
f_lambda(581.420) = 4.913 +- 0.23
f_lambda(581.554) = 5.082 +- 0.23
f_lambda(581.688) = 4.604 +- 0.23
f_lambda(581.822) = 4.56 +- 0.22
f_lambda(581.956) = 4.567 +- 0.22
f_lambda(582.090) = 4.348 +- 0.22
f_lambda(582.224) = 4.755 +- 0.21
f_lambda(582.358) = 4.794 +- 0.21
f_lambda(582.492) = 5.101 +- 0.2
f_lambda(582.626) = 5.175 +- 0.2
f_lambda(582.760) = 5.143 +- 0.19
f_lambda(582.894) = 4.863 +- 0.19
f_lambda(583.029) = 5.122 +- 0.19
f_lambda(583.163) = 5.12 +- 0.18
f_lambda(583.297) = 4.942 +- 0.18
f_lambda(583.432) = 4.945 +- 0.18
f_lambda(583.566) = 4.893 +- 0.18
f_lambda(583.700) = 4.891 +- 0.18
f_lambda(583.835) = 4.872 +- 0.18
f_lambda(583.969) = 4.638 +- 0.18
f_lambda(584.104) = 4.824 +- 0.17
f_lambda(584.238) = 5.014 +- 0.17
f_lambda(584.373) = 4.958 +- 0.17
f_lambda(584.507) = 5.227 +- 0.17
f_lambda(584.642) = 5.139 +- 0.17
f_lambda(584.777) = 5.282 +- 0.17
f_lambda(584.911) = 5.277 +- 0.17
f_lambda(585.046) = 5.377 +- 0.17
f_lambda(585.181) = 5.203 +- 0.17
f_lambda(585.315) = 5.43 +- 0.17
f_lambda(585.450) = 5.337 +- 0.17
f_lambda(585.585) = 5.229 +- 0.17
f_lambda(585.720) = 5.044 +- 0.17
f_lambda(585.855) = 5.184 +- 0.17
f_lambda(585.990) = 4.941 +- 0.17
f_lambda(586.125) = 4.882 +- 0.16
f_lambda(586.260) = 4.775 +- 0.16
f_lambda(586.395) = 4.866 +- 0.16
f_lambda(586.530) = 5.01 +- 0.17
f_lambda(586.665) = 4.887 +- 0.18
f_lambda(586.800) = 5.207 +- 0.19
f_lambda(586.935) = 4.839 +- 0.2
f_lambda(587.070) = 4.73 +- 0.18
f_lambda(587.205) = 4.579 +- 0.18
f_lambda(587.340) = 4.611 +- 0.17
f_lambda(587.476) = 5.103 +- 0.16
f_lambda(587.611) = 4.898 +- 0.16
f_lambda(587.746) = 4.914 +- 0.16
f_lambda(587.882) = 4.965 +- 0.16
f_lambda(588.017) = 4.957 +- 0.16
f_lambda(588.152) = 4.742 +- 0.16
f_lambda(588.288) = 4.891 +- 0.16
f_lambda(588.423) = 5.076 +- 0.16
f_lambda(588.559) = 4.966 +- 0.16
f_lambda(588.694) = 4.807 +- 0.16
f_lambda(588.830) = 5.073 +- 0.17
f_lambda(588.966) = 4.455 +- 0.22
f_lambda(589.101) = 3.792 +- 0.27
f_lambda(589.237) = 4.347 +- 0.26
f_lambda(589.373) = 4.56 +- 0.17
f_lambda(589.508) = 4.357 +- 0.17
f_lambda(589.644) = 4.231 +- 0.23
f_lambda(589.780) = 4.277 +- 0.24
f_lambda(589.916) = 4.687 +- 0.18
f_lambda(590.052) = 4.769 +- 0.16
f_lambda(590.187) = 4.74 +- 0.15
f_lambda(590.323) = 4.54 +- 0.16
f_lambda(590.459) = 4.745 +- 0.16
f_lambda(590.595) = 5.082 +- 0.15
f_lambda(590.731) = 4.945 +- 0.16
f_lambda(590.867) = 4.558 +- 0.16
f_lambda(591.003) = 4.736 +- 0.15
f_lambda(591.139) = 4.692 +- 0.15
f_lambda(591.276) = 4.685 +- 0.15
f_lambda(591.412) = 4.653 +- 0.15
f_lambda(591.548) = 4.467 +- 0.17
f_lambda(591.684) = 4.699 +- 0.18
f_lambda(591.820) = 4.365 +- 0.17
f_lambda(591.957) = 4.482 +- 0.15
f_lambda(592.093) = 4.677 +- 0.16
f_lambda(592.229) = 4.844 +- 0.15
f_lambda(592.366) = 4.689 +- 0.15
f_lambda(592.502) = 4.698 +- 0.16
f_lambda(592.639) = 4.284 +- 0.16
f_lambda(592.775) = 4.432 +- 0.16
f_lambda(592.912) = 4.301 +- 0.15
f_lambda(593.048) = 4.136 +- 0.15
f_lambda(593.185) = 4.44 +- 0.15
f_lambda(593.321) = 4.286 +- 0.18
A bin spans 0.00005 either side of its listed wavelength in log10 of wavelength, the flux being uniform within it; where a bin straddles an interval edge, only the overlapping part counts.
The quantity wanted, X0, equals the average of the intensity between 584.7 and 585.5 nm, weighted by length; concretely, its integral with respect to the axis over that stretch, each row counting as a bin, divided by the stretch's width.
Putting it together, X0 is 5.32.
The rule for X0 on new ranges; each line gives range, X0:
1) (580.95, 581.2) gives 4.55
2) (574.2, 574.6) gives 4.41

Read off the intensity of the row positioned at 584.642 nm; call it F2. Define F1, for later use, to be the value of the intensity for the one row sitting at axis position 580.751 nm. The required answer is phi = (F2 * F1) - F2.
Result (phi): 18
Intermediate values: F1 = 4.416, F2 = 5.139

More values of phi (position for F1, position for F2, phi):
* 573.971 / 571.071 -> 21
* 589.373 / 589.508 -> 16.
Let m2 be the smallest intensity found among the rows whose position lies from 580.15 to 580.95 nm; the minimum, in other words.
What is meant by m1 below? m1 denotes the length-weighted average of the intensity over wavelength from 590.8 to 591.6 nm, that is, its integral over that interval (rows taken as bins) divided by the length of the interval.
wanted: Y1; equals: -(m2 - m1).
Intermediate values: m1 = 4.63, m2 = 4.416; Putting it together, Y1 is 0.22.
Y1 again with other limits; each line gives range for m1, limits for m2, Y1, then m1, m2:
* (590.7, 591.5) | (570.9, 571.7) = 0.16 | 4.69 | 4.533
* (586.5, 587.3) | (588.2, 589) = 0.41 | 4.87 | 4.455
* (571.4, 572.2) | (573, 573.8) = 0.17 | 4.82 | 4.652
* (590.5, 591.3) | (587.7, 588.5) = 0.04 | 4.78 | 4.742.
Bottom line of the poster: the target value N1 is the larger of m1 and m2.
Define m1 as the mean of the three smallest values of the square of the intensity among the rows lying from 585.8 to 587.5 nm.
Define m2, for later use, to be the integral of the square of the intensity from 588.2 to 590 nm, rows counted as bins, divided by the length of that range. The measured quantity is 21.5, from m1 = 22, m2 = 21.1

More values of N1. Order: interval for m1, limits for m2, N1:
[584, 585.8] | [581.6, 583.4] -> 24.3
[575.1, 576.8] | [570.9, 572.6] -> 24.2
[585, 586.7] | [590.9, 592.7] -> 23.4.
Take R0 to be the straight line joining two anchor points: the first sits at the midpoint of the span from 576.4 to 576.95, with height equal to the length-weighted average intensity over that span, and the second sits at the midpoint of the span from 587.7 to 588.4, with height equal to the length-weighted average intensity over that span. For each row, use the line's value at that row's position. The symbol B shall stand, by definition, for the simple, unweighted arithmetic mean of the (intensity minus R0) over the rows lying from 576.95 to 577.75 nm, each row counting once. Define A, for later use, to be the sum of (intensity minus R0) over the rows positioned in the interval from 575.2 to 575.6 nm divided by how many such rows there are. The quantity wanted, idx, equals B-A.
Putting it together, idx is 0.4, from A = -0.40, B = -0.03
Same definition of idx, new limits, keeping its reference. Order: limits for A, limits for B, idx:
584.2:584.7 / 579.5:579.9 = 0.0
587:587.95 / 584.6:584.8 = 0.4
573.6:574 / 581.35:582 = -0.3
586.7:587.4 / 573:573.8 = 0.0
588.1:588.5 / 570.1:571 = 0.2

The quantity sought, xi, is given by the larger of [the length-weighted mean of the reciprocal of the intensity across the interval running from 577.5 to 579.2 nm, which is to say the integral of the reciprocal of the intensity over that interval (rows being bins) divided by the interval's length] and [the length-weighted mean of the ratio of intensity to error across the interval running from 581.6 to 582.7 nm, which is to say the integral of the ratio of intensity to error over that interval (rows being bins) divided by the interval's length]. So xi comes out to 22.3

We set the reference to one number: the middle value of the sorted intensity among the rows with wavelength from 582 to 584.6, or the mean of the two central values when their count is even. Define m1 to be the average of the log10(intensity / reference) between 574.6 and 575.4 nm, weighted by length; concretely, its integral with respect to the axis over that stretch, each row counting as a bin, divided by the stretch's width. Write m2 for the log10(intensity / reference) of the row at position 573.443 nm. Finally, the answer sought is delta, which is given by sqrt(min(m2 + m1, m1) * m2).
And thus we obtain 0.051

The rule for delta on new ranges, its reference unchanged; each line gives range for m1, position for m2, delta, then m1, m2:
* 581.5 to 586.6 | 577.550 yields 0.028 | 0.003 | -0.029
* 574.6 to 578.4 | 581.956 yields 0.047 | -0.030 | -0.034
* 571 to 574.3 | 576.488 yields 0.016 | -0.012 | -0.011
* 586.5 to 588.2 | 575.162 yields 0.092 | -0.006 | -0.089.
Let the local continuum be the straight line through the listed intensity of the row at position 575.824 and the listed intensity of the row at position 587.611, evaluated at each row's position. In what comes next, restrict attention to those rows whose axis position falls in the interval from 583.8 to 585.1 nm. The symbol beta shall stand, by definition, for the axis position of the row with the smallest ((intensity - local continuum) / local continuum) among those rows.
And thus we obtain 583.969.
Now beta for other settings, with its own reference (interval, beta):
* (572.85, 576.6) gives 575.162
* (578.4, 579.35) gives 579.015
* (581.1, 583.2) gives 582.090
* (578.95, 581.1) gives 580.751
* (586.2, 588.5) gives 587.205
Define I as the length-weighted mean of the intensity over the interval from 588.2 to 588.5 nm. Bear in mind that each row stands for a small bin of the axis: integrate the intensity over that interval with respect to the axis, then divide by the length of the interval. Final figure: 4.958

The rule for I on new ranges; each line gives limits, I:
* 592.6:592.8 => 4.363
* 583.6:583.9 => 4.880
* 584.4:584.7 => 5.157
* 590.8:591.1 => 4.654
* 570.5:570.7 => 4.927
